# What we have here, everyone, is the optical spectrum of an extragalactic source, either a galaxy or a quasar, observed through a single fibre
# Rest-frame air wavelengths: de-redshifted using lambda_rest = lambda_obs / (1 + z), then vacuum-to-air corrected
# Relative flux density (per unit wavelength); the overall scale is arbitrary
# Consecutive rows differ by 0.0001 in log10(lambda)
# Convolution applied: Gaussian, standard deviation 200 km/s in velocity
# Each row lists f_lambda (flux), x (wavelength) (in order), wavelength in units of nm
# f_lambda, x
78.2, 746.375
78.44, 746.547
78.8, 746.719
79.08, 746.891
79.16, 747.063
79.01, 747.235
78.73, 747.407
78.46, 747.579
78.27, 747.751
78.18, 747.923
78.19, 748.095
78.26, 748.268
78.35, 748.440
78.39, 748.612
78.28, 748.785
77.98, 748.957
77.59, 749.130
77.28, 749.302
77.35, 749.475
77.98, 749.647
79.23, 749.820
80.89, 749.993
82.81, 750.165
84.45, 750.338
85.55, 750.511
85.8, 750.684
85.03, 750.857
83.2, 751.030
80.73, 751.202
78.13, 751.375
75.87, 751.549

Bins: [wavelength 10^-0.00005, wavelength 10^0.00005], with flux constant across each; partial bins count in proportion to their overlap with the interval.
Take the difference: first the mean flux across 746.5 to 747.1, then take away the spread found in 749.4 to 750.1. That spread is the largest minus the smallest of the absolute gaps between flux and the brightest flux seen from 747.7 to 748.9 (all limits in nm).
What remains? 76.8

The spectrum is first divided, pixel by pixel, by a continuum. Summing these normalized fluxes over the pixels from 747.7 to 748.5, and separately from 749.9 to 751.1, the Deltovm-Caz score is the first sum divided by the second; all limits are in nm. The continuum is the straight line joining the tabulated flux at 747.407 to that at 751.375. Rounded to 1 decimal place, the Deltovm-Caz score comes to 0.7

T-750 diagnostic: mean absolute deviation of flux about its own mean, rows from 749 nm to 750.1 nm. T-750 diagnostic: 1.1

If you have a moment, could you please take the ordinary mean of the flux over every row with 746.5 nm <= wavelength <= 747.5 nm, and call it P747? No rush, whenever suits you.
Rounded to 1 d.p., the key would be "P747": 78.9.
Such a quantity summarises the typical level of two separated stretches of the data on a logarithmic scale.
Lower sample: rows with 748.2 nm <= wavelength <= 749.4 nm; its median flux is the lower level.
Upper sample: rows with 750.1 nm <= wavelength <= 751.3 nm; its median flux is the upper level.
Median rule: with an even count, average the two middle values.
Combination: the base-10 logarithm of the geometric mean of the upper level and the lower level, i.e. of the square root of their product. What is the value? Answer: 1.91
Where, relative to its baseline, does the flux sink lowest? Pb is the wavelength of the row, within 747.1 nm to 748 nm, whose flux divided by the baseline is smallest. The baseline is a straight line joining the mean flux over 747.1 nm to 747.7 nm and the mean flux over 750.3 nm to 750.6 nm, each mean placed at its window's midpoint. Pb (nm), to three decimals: 747.923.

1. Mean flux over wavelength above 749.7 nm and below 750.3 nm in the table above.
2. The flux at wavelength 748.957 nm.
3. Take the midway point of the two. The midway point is 79.5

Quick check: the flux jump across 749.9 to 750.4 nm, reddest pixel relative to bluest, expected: 3.6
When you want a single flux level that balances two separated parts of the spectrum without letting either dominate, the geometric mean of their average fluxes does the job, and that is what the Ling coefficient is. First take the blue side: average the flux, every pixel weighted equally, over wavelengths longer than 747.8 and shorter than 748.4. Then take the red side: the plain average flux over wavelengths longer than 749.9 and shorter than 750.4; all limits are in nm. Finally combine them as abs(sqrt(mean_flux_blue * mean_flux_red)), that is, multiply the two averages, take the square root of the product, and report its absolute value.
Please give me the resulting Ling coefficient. 80.4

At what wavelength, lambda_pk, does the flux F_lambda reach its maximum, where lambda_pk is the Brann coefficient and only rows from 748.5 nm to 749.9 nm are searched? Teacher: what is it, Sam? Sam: 749.820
